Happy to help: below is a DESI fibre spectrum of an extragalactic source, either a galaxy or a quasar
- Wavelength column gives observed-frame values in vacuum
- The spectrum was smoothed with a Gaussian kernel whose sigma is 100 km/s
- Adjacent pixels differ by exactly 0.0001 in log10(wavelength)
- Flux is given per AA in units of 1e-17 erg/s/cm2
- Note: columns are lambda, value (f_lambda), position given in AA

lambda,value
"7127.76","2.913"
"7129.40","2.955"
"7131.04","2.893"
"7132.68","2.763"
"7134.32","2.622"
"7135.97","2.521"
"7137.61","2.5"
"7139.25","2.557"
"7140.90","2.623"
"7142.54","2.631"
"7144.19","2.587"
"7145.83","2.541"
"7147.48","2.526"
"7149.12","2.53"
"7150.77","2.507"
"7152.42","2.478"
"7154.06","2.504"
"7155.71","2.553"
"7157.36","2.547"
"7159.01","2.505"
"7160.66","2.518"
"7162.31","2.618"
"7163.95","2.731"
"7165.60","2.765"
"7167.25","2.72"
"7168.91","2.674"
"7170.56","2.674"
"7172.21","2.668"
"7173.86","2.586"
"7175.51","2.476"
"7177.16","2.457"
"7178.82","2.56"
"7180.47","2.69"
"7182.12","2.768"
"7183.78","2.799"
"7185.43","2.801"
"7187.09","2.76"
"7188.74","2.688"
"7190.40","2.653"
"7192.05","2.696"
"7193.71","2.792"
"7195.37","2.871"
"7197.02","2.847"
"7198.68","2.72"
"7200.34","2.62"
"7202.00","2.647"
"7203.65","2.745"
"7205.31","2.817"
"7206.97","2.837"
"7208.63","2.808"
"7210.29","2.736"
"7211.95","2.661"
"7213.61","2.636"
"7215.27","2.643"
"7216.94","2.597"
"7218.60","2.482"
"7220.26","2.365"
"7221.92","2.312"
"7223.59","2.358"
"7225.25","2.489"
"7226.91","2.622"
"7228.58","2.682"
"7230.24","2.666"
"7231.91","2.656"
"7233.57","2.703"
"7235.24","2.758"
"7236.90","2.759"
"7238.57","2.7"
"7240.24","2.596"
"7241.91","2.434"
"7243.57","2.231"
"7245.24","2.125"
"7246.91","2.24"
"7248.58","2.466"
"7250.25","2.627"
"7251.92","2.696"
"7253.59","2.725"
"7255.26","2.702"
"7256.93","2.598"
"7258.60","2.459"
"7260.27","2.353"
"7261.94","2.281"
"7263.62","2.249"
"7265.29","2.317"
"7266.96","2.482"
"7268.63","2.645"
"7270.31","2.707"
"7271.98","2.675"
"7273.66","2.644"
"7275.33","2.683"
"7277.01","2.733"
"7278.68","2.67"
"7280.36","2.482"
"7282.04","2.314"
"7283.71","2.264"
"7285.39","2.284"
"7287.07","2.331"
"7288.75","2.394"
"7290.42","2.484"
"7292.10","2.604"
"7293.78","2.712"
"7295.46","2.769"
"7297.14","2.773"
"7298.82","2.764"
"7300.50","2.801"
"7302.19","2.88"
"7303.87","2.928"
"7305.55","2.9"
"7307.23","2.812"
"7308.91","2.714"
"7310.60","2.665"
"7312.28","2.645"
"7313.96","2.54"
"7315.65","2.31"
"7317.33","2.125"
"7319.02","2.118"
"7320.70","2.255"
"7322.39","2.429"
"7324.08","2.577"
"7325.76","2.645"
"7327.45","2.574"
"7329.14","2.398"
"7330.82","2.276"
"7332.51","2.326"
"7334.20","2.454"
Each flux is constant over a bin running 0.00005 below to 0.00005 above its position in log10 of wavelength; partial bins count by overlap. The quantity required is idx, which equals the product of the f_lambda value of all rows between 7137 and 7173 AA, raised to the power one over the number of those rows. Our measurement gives 2.59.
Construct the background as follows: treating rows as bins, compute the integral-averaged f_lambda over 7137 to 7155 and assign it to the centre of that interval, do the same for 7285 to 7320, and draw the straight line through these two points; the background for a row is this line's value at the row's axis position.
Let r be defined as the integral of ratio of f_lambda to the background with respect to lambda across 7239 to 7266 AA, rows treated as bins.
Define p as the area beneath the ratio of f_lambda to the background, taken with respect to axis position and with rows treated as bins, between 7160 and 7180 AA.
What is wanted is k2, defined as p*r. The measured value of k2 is 526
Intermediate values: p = 21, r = 26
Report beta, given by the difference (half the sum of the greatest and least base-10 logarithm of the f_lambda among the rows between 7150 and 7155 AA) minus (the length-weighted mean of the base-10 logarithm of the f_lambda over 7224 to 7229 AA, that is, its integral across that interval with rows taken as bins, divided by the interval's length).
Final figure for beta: -0.013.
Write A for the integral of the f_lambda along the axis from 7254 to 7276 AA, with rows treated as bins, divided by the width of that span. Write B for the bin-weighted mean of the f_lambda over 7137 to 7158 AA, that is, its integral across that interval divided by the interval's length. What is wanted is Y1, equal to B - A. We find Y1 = 0.02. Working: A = 2.53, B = 2.55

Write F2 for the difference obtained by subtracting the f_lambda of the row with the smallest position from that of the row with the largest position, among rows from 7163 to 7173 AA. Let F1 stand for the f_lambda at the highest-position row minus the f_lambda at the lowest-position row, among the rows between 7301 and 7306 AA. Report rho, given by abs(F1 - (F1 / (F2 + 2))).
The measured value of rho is 0.01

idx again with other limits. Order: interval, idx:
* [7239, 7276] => 2.49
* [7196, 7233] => 2.63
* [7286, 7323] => 2.58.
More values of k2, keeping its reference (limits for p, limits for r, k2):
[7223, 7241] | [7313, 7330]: 289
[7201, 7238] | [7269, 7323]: 2031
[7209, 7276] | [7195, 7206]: 780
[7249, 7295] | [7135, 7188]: 2428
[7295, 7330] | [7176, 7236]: 2176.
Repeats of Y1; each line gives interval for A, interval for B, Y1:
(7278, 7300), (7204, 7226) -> 0.07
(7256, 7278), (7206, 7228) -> 0.05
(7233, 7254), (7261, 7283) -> -0.01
